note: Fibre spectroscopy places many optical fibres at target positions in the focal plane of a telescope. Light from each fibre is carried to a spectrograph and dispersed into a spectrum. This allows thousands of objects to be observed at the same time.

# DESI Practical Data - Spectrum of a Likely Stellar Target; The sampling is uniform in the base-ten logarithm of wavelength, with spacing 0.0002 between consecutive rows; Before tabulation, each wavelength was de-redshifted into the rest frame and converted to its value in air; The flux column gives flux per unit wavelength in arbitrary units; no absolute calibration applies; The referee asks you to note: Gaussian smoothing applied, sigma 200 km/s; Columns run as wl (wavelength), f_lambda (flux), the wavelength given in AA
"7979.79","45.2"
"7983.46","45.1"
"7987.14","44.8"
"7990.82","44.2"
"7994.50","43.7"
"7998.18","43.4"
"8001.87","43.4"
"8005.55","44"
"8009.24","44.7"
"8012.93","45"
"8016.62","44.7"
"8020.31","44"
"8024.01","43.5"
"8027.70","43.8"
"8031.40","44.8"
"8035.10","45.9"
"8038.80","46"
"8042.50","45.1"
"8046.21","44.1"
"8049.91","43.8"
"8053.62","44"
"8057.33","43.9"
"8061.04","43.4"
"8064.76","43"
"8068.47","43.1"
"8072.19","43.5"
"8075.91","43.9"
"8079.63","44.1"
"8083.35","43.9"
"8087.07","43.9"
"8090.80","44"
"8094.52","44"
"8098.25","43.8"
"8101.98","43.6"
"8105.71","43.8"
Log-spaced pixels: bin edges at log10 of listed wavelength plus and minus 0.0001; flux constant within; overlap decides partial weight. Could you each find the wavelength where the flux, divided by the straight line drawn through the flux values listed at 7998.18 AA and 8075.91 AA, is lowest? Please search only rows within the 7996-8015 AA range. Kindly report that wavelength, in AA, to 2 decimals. 8001.87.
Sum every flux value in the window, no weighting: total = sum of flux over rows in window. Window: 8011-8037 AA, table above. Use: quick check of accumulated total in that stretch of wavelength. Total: 312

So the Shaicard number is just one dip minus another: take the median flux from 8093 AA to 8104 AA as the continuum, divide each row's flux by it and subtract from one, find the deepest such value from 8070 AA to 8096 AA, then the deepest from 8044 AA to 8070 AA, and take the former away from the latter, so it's 0.011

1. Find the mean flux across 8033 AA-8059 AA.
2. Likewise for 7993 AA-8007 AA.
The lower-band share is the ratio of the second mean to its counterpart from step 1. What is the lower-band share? 0.98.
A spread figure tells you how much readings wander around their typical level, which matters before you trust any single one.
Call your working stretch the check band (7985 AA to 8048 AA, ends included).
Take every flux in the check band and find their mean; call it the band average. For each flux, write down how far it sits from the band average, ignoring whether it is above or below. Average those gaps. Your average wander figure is 0.7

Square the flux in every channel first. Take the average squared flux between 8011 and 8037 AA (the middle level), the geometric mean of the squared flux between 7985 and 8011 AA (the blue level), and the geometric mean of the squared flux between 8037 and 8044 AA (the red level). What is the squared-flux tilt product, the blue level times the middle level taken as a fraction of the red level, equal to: 1853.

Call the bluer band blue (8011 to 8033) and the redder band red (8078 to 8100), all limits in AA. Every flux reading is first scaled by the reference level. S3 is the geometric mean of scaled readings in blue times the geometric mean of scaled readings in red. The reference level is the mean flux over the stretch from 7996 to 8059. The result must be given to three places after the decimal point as 0.989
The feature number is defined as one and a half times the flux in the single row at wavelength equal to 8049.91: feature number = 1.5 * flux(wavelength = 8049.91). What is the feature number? 65.7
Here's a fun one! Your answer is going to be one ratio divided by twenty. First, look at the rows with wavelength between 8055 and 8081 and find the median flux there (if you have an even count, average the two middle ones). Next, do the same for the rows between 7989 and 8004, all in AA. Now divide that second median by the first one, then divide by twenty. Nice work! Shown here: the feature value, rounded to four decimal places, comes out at 0.0501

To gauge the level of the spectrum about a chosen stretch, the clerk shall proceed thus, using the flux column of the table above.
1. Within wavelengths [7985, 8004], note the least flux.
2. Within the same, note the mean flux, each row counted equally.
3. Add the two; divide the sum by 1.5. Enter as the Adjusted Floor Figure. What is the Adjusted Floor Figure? 58.2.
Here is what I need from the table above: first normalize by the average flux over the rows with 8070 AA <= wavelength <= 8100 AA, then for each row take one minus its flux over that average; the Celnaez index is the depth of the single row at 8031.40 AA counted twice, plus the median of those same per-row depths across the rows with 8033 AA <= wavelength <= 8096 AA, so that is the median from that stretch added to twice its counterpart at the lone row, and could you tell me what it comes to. -0.042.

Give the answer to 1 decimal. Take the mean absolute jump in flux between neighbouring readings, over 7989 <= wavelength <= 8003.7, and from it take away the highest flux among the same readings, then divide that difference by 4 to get -11.0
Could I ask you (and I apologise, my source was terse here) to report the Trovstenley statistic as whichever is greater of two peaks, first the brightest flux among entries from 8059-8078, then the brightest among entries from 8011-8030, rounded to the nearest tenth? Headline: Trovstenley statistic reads 45.0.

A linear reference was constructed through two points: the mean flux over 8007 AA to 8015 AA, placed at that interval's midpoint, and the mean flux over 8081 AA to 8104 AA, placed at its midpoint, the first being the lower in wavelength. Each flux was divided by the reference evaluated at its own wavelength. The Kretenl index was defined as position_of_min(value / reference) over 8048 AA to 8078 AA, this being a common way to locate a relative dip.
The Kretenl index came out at 8064.76 AA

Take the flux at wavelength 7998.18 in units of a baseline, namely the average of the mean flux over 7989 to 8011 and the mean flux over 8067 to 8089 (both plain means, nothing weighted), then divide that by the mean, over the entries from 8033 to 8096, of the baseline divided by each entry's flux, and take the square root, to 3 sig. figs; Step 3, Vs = 0.998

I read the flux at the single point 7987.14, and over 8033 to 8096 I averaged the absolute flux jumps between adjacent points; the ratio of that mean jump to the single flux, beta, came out 0.0068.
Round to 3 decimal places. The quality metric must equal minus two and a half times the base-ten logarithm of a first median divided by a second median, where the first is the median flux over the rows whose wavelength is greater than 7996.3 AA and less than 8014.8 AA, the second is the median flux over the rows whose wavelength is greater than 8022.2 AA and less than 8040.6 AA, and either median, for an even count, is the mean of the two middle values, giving 0.020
